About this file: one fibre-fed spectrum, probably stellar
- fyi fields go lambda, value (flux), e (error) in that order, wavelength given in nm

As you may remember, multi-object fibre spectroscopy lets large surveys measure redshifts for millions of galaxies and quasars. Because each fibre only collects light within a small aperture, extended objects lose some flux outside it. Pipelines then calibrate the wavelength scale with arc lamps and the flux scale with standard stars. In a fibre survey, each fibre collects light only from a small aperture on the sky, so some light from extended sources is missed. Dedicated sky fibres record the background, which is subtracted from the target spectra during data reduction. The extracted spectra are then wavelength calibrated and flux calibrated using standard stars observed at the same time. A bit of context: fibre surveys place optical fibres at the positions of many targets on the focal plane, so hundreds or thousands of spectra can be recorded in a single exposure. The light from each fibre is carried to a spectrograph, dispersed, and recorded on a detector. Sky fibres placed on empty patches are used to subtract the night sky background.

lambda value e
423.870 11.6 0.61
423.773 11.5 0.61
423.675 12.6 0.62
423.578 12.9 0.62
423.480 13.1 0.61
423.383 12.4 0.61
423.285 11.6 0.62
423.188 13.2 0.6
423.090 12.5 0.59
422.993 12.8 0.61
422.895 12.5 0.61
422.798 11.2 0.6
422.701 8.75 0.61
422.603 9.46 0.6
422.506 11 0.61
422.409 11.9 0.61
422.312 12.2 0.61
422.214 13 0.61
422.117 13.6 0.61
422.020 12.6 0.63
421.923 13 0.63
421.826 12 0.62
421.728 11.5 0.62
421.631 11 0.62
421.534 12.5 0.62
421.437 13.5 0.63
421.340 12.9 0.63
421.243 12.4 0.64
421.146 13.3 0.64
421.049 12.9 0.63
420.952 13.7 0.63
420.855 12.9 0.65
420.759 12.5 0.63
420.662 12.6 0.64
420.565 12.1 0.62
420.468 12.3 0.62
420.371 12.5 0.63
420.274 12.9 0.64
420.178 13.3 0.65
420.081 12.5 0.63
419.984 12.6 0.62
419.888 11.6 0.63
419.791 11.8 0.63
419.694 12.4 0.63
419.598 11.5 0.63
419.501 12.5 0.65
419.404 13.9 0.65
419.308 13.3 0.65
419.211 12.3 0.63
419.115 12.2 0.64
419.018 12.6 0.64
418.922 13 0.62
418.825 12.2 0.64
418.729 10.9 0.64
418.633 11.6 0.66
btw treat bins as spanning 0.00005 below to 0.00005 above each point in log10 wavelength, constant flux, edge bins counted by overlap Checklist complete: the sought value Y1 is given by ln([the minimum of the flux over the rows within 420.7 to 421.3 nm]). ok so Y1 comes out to 2.52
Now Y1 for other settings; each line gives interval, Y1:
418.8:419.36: 2.50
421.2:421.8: 2.40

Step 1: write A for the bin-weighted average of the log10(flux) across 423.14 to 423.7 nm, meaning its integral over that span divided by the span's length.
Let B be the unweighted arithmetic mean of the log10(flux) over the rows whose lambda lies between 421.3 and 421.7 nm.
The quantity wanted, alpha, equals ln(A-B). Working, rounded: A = 1.10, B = 1.09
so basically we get -4.92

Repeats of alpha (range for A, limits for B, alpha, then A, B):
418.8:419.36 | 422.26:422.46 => -3.91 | 1.10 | 1.08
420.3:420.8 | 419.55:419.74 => -4.19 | 1.09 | 1.08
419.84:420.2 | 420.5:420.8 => -6.49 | 1.09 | 1.09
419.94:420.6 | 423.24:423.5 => -4.80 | 1.10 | 1.09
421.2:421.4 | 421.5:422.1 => -3.82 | 1.10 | 1.08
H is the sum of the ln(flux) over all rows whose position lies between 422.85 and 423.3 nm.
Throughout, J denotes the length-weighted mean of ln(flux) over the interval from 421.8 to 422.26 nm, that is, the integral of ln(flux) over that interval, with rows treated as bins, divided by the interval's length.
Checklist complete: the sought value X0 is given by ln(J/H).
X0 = -1.60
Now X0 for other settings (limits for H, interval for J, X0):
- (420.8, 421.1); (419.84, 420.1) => -1.13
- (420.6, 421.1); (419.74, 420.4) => -1.62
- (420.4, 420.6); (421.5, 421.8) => -0.71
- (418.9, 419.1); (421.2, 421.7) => -0.71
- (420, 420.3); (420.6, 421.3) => -1.10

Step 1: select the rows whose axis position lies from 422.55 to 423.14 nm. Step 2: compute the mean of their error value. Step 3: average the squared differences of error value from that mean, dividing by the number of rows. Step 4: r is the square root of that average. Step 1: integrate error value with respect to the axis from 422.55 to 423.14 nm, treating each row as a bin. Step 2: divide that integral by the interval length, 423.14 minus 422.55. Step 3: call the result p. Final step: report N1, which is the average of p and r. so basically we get 0.305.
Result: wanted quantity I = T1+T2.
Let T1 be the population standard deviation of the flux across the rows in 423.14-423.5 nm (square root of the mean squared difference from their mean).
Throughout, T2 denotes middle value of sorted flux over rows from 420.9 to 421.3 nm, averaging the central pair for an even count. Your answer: 13.7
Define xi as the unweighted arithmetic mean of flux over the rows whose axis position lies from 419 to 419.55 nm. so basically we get 12.8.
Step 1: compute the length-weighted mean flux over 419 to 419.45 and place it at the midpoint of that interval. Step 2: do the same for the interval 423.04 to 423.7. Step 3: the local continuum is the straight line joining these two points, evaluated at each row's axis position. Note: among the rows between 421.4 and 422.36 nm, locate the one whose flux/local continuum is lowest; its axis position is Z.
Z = 421.631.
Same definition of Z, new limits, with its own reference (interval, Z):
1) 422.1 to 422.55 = 422.506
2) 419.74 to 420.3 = 419.888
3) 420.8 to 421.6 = 421.243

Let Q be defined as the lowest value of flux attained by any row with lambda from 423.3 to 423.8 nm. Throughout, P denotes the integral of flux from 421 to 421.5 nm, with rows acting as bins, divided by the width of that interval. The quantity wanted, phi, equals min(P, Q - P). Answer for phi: -1.5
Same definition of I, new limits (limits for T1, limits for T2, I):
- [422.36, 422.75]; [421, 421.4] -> 14.1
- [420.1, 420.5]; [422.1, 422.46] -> 13.0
